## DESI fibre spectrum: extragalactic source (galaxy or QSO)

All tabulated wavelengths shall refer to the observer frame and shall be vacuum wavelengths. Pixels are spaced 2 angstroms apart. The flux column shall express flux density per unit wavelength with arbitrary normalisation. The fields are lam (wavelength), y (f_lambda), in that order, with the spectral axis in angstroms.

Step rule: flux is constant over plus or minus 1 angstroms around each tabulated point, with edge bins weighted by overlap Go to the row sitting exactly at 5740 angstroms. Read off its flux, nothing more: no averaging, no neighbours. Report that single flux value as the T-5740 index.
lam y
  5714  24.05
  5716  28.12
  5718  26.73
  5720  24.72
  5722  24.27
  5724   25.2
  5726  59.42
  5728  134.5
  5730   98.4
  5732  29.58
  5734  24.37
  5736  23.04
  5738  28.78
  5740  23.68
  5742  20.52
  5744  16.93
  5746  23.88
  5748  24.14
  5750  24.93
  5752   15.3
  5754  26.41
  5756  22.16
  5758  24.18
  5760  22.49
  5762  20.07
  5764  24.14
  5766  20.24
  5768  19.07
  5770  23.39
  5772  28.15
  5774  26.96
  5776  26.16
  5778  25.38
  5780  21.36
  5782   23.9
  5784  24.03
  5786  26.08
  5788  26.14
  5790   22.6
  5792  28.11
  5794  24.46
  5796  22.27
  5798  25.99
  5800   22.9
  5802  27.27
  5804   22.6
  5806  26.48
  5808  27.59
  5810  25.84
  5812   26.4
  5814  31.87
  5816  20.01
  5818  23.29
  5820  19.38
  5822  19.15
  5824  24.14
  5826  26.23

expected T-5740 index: 23.68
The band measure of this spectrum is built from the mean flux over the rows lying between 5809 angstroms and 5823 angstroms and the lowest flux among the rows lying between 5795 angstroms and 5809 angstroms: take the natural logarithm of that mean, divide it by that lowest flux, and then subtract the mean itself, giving -23.6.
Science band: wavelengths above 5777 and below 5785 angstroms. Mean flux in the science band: 23.7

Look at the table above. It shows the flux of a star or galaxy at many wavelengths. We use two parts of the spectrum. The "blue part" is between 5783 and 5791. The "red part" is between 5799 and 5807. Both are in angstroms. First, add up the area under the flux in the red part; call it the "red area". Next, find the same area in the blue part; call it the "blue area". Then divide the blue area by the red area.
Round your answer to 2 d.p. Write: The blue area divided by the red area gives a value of 1.00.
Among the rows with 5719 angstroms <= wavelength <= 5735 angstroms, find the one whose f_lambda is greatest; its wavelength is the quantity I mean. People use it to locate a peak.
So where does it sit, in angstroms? 5728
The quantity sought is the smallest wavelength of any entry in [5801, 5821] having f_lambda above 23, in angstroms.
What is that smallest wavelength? 5802 angstroms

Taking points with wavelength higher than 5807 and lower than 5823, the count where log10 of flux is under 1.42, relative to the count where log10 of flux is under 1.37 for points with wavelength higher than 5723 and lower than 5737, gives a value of 5.0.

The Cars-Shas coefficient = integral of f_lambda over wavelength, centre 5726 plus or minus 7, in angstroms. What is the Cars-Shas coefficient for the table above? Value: 792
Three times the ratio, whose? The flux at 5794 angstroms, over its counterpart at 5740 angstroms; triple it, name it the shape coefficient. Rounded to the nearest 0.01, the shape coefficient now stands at 3.10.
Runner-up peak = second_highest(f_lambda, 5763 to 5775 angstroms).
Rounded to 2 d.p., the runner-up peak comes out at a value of 26.96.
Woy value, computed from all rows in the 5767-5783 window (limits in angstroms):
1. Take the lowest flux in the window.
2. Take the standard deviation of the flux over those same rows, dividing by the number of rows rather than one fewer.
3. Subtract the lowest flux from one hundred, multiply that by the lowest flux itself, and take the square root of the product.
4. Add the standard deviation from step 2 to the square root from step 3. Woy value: 42.1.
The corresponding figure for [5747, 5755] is 40.3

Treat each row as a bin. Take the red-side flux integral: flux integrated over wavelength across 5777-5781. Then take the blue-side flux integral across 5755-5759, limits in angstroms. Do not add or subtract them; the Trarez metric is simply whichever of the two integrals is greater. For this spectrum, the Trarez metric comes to 93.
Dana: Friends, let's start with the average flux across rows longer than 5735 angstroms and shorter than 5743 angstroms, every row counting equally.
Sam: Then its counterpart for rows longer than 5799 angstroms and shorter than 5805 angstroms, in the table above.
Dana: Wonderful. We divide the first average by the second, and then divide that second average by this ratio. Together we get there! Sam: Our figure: 25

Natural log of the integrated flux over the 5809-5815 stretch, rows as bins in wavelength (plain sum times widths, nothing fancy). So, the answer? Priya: 5.1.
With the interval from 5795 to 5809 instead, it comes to 5.9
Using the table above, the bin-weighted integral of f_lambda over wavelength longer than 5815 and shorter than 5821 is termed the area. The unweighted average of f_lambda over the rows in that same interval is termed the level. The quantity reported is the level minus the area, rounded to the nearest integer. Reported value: -104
